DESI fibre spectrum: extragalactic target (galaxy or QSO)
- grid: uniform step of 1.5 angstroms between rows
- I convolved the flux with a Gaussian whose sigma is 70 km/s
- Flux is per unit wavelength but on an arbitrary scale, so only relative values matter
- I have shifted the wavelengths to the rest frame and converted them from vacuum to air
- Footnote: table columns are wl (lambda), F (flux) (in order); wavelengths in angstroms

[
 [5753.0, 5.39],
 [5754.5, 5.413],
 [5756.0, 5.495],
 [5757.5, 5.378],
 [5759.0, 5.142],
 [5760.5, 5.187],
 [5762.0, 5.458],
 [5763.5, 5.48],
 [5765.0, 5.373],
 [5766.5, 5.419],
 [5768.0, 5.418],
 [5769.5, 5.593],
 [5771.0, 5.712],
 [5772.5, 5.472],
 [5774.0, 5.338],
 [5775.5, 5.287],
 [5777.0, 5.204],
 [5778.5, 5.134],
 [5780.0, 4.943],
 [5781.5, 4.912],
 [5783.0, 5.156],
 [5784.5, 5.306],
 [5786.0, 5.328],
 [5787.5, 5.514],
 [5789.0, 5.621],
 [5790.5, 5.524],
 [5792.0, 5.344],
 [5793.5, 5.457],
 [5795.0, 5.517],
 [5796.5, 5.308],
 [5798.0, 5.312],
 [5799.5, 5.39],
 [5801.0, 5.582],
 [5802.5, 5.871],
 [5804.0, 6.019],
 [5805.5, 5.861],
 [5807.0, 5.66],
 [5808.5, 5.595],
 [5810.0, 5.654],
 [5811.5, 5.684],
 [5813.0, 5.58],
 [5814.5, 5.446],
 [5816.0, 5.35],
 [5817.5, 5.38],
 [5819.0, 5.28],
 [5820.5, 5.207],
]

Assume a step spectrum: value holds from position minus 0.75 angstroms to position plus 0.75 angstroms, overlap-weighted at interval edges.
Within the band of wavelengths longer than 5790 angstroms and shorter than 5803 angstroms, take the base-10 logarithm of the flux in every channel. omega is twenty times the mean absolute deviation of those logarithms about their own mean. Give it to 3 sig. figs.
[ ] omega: 0.203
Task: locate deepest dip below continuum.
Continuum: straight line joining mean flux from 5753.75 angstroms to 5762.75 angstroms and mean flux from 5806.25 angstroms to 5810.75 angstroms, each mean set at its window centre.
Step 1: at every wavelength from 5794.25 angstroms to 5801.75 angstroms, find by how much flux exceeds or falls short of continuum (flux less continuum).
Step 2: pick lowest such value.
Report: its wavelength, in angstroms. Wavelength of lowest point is 5798.0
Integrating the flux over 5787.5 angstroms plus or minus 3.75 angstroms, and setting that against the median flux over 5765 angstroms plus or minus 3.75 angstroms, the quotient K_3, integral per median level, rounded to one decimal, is 7.6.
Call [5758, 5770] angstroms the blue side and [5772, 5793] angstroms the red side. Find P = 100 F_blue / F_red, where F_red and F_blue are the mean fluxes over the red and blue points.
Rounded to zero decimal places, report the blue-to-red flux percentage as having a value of 102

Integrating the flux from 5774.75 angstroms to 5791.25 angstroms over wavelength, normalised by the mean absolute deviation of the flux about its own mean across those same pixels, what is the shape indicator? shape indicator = 486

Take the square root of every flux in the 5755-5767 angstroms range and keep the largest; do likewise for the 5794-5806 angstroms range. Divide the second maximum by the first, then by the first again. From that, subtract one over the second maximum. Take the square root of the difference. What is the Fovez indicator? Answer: 0.197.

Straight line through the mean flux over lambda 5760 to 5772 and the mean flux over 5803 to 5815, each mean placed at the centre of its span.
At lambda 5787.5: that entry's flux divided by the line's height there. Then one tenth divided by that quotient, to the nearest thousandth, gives 0.101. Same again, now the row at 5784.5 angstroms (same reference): 0.105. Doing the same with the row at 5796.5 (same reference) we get 0.106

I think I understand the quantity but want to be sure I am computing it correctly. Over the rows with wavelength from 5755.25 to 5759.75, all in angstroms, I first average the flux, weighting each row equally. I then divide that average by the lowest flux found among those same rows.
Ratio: 1.04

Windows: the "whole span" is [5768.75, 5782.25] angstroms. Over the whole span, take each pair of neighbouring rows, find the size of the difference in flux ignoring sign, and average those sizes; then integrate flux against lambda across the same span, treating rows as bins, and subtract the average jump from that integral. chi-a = 71.3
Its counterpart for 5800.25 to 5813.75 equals 77.1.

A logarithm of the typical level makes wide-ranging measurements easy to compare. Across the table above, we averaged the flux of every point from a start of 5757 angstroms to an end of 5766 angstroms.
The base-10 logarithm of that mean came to 0.727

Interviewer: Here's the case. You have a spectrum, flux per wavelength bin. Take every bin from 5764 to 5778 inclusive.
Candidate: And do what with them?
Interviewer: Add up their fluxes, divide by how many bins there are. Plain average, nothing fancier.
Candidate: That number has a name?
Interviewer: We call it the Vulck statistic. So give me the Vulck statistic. 5.42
